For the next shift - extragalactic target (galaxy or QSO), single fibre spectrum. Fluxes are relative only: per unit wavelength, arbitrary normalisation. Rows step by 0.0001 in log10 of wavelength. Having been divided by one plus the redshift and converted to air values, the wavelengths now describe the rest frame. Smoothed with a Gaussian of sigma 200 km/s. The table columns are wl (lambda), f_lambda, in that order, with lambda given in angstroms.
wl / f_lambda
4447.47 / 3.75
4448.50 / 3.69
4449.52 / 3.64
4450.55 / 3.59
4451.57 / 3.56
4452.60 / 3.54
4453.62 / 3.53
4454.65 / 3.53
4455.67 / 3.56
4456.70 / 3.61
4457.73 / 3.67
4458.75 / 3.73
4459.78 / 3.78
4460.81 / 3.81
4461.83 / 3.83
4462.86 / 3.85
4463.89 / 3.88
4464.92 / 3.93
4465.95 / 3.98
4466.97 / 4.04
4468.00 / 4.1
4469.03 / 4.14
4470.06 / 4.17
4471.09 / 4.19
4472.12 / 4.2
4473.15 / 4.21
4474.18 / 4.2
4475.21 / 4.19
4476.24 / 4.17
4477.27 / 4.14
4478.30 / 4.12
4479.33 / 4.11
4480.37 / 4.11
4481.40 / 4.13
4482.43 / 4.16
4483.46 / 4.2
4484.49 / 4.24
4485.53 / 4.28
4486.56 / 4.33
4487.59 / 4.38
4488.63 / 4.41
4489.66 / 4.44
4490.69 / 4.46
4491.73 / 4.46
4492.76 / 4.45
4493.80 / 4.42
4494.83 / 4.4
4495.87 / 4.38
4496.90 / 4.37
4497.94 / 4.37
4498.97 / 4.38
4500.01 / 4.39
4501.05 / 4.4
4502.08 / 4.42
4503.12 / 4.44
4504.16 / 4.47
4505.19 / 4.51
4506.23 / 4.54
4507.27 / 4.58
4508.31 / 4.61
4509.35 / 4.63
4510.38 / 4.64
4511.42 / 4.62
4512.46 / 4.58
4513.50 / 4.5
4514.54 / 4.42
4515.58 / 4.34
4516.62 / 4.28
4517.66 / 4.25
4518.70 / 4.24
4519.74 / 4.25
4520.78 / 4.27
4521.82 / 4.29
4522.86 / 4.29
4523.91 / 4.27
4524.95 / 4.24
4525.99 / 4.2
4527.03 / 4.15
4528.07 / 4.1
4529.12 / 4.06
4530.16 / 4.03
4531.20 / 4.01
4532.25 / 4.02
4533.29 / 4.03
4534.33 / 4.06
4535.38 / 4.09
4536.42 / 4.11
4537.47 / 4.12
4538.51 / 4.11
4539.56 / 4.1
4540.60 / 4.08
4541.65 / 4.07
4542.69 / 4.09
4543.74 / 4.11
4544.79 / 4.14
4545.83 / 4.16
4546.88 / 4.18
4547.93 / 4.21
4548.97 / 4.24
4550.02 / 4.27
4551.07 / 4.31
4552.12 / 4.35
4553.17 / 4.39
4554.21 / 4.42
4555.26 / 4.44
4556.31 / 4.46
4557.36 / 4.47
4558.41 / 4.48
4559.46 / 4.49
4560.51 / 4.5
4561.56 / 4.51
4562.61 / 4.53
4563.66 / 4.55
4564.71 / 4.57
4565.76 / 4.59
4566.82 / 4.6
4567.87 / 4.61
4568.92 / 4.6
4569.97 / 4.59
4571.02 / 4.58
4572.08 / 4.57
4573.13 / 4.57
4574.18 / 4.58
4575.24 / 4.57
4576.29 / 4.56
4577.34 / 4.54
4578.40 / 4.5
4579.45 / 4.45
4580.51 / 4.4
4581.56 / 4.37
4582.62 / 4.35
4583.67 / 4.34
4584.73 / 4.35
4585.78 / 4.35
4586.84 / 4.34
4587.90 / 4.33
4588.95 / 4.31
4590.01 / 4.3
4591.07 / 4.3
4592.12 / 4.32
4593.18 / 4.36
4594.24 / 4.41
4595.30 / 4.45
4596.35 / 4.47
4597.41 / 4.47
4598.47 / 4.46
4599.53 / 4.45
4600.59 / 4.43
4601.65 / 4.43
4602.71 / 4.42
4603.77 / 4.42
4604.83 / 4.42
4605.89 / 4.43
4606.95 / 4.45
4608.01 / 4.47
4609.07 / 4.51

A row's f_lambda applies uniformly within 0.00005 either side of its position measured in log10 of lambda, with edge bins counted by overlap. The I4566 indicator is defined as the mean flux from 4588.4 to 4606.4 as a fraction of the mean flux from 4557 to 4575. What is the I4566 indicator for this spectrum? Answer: 0.97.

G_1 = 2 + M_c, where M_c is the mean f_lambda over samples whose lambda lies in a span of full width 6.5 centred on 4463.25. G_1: 5.88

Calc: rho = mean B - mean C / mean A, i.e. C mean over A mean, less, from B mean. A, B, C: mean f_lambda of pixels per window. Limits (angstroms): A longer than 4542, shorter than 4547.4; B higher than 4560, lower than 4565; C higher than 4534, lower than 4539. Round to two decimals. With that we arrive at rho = 3.54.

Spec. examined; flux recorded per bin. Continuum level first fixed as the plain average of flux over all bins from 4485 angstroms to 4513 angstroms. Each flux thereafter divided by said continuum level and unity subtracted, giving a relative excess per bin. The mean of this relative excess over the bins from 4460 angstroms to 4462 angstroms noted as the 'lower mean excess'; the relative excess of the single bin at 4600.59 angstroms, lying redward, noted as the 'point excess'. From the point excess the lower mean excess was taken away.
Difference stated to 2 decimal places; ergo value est 0.14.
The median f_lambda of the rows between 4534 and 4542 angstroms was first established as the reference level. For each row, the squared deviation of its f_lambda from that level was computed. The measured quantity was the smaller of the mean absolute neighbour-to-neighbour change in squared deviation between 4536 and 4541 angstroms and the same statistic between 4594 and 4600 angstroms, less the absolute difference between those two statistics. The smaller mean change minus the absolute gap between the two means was -0.011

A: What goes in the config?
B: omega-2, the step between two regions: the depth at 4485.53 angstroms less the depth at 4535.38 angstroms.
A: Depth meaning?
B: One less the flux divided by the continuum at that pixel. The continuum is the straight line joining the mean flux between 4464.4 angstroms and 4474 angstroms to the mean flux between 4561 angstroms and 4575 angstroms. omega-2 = -0.10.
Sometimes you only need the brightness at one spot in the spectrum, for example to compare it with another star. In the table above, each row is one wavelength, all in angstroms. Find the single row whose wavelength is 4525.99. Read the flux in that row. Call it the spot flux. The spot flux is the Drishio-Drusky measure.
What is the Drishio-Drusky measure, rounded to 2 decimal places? 4.20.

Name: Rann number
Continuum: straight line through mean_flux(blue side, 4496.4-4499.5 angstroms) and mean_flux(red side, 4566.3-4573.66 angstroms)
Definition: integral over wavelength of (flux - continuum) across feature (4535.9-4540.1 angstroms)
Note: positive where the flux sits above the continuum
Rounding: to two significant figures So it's -1.6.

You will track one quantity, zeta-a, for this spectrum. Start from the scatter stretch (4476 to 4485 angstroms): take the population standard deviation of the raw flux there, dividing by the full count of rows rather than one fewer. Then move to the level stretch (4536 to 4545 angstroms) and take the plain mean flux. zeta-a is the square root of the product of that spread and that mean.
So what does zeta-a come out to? 0.41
